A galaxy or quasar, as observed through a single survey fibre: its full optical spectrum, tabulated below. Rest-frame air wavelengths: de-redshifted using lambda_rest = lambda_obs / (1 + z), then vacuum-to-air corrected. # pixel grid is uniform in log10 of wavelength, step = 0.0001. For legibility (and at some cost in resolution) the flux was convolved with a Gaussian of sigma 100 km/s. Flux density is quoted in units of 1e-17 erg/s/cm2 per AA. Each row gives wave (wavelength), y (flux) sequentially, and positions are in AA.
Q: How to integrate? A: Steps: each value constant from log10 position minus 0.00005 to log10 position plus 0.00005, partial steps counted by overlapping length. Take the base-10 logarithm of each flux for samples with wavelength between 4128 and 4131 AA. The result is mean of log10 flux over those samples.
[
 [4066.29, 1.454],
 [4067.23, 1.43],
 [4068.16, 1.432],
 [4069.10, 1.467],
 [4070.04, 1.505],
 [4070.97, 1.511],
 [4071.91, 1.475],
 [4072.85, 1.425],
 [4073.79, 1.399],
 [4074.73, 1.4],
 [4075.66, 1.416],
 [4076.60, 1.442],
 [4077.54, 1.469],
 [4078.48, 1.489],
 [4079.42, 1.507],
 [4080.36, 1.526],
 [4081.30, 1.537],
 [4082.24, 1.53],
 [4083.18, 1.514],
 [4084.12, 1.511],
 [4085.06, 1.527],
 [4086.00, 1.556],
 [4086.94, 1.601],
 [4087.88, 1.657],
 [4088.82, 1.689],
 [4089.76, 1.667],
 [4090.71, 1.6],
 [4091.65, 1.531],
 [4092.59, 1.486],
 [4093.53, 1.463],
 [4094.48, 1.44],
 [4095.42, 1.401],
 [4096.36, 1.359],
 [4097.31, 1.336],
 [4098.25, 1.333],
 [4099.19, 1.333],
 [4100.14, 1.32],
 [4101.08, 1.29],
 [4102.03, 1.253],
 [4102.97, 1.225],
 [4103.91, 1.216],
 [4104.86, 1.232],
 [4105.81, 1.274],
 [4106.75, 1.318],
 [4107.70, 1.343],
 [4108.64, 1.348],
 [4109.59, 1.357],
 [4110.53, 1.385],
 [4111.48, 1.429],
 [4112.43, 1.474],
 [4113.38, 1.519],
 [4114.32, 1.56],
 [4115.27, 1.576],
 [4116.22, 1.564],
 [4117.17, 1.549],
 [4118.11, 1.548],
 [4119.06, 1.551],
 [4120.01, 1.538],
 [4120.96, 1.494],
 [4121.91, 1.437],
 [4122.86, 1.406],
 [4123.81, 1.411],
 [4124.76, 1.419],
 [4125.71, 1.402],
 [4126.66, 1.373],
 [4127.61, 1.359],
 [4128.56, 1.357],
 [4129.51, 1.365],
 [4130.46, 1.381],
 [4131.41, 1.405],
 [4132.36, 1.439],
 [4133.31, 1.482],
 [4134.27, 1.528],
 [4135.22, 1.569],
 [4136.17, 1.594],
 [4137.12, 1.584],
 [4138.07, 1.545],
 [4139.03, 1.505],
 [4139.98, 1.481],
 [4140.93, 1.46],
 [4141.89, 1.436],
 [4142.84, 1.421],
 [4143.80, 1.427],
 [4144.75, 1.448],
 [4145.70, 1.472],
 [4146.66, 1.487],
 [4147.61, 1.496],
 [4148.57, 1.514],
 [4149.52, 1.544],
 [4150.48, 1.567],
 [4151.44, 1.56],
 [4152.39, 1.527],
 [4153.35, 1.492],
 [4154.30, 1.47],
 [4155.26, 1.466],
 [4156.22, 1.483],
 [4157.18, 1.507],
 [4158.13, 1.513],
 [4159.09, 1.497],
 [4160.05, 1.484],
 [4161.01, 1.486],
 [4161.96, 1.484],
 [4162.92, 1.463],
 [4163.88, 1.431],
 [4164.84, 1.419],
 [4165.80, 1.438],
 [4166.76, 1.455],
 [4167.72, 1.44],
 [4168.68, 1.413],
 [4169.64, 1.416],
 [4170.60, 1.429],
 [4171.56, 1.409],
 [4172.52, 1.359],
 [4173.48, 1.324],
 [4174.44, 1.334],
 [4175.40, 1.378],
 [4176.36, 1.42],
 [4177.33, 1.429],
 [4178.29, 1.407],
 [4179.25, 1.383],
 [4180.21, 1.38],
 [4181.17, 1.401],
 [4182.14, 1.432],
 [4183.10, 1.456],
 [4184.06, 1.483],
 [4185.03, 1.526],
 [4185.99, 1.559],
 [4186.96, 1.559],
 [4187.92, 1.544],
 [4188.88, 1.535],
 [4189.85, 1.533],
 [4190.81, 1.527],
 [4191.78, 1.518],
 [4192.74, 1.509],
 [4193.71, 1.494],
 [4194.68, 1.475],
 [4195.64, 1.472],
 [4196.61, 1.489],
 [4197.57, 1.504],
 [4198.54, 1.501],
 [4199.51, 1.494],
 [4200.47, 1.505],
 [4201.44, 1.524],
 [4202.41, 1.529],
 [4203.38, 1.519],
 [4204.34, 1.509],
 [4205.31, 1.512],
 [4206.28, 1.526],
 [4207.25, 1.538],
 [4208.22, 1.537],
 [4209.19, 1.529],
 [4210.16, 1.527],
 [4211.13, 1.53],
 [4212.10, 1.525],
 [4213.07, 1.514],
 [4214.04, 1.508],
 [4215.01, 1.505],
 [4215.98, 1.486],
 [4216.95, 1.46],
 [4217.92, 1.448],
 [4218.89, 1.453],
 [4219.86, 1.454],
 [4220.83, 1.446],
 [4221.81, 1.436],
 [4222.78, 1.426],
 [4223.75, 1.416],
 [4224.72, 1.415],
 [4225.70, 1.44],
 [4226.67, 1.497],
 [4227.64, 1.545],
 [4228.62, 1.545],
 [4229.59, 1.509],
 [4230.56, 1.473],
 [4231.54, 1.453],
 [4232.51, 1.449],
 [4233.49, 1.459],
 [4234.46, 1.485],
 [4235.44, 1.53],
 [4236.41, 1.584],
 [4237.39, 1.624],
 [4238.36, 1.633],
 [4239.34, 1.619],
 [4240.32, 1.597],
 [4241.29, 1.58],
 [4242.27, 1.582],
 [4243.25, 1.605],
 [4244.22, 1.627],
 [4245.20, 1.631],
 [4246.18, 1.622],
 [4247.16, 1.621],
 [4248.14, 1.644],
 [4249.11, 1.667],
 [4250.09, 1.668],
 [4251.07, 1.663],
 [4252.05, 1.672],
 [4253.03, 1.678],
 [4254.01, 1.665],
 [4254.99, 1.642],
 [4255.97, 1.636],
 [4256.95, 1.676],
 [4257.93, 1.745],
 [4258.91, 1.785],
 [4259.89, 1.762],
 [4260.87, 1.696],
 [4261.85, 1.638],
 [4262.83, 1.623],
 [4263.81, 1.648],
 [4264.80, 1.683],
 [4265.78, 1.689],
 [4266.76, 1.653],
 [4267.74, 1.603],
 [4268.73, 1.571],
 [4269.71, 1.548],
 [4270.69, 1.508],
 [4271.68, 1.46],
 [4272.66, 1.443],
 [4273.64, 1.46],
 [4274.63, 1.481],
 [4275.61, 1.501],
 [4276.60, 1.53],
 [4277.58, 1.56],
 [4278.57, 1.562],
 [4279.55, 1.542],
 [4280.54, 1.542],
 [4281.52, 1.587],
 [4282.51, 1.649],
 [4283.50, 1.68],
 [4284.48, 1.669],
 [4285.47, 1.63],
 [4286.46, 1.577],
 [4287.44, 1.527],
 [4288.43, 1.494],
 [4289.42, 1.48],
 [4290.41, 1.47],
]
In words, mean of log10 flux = 0.136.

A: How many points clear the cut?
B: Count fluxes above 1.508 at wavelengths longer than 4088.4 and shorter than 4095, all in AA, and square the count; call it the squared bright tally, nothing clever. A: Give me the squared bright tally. 16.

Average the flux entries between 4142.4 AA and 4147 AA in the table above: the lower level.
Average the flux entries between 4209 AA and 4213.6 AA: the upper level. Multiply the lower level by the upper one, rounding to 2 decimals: 2.21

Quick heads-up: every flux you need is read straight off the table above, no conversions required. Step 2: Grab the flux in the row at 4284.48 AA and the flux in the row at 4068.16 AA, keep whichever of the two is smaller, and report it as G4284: 1.43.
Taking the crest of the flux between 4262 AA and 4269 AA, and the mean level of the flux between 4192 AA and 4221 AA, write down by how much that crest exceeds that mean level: 0.19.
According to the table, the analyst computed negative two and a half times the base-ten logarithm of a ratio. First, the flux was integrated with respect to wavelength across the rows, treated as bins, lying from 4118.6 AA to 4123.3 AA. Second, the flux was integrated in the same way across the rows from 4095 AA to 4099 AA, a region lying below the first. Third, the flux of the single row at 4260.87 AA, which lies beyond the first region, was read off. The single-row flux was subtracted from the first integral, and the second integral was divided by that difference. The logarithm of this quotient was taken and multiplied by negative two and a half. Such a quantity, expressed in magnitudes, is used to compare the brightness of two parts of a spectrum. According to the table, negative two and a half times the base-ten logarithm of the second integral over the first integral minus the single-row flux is 0.0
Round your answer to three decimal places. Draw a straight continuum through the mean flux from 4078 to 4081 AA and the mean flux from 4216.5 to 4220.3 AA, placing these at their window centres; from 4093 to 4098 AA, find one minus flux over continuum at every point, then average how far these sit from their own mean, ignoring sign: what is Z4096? 0.028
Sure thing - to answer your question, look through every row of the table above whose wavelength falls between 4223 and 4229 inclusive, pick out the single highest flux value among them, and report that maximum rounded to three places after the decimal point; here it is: 1.545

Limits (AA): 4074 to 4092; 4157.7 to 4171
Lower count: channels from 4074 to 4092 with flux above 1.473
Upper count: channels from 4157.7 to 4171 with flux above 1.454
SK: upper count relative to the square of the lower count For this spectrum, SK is 0.031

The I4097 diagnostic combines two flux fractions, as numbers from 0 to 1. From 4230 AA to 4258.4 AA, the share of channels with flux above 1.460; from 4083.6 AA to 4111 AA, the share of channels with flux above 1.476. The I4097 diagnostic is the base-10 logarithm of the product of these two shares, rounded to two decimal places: -0.51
